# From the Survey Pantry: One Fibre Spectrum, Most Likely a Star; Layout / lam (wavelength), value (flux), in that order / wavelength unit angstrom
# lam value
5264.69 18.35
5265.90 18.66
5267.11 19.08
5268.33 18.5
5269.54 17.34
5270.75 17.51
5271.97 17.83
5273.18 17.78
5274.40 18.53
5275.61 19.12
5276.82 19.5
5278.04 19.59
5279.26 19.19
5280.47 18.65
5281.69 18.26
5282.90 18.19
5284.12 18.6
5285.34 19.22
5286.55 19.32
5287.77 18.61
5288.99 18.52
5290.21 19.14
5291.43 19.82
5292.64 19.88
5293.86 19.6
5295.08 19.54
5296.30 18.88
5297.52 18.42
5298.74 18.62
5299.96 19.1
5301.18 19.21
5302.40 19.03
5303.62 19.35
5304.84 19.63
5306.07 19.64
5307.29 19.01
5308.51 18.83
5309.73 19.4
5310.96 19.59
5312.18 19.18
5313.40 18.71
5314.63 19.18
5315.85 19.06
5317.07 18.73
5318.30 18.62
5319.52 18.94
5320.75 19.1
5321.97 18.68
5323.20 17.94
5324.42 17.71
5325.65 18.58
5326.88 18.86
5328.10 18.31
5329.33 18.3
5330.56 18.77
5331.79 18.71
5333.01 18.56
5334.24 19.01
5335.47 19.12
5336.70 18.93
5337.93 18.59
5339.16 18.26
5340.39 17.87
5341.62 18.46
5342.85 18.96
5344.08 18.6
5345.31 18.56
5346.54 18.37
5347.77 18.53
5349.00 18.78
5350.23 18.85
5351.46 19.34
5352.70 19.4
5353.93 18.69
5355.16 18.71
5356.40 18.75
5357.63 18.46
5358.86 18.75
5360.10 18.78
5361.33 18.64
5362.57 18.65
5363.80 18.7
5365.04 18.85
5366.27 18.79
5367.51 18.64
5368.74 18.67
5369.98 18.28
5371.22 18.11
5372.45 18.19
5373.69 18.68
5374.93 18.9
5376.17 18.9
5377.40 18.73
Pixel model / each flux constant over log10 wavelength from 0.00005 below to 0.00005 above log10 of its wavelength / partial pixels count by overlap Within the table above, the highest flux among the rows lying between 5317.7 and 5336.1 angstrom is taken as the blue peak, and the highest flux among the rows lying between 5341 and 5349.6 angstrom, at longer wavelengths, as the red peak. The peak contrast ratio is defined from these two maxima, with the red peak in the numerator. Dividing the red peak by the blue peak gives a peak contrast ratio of 0.99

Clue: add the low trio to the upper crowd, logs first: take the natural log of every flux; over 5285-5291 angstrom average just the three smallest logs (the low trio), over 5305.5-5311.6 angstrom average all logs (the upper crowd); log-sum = 5.89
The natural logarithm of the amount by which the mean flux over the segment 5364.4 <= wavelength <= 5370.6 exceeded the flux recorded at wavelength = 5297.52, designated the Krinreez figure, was -1.5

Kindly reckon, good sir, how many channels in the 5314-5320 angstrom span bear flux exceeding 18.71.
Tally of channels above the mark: 4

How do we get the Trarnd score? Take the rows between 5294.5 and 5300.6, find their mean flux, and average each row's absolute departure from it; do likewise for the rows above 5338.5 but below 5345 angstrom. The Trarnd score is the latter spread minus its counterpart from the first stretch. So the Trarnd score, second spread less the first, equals -0.03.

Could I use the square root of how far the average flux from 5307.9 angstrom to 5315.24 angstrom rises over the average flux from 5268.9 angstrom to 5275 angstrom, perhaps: 1.2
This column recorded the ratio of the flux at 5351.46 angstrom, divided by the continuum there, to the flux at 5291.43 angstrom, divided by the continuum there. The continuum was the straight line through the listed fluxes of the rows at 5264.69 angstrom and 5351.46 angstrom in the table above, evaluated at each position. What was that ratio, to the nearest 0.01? 0.94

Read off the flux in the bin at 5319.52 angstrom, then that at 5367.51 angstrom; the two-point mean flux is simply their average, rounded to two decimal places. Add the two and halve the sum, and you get 18.79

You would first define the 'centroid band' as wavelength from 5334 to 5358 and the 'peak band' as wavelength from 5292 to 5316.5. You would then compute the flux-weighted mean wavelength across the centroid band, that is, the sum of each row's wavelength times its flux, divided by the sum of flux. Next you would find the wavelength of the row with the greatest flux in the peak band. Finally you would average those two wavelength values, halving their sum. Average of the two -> 5319.3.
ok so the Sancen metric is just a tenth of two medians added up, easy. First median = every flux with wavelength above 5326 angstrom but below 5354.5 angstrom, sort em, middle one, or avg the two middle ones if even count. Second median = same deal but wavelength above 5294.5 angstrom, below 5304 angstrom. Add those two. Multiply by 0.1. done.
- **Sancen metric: 3.78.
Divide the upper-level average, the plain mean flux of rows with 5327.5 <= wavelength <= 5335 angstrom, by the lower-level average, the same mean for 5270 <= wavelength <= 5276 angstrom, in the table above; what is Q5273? 1.03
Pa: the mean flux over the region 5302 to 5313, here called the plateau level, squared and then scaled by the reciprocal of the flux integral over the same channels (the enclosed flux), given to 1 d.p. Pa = 1.8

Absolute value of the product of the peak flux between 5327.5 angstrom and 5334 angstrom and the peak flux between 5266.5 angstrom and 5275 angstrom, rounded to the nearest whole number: 358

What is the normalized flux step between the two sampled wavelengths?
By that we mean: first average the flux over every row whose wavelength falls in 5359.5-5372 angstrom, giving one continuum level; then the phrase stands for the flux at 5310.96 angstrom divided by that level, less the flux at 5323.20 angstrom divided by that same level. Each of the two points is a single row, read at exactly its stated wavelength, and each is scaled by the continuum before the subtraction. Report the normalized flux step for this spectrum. 0.09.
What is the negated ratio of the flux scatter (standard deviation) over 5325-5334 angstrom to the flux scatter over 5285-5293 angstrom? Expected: -0.41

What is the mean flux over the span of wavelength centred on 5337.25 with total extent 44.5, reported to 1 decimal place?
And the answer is 18.7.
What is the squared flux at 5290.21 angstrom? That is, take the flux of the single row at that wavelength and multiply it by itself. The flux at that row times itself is 366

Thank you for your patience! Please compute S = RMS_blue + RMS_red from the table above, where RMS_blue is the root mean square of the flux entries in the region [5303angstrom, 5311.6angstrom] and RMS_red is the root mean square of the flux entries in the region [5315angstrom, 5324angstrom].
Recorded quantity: 38.1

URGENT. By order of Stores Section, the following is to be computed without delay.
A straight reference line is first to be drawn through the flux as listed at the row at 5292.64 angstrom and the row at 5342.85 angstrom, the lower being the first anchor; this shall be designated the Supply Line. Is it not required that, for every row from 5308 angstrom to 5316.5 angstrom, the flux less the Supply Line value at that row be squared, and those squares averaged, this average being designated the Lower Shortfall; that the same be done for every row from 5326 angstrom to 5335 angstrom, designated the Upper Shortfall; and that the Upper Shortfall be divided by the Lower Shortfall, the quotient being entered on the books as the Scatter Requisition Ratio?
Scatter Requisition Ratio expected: 1.6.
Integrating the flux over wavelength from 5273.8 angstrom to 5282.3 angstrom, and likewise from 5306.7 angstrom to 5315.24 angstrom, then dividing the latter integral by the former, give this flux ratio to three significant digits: 1.01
